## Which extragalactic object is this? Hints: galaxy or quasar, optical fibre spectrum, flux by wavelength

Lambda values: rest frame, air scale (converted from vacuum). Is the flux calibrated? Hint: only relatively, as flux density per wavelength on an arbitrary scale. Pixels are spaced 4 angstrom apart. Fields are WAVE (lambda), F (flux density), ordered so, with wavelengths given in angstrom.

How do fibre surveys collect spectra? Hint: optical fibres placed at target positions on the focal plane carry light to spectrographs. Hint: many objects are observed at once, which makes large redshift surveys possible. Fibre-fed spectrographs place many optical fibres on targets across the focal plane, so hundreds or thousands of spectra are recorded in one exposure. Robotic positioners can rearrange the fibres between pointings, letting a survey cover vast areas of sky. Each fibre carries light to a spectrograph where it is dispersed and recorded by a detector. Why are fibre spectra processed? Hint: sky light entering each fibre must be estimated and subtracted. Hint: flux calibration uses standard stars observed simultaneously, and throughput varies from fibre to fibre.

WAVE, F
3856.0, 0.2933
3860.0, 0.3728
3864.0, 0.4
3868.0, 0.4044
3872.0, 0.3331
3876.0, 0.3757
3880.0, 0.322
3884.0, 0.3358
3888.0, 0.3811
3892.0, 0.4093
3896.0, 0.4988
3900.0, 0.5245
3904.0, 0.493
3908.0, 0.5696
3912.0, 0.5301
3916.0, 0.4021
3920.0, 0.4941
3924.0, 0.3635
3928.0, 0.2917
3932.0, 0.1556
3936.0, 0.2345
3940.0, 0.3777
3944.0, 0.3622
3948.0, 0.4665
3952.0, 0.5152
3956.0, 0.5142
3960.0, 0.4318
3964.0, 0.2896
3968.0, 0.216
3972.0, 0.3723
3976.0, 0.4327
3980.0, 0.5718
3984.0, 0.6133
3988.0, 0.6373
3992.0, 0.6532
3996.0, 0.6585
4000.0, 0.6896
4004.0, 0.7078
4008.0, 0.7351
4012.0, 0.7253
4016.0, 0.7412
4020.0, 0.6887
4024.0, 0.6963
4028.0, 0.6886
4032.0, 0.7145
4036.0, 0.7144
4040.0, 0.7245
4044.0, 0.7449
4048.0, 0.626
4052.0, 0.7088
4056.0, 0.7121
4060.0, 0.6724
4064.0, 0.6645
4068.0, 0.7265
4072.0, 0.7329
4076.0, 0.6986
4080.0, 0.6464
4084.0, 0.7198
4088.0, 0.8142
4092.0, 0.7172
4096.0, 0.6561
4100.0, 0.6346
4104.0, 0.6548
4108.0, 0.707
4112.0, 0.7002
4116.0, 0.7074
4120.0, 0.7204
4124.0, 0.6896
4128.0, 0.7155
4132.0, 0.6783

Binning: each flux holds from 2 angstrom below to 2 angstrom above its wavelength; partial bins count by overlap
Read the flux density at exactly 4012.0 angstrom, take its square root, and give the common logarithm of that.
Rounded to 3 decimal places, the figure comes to -0.070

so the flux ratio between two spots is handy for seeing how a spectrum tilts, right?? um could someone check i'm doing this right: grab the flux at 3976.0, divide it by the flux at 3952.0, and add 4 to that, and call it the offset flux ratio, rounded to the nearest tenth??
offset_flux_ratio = 4.8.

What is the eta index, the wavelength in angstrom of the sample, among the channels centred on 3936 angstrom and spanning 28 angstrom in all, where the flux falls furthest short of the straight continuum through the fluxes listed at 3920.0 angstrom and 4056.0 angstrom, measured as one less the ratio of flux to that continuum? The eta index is 3932.0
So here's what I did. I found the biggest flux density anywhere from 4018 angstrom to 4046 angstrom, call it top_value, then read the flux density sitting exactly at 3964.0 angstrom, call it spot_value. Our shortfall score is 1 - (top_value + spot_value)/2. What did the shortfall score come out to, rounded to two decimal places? 0.48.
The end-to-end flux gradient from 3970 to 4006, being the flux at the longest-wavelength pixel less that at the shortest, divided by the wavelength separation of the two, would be 0.010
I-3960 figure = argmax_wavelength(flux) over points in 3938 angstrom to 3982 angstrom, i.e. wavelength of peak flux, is 3980.0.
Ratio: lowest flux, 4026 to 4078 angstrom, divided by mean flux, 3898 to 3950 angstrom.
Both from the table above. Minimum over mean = 1.55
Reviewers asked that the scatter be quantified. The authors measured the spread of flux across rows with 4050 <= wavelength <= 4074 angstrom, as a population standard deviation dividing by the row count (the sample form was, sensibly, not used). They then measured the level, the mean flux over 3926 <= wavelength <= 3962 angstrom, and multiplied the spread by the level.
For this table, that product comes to 0.0096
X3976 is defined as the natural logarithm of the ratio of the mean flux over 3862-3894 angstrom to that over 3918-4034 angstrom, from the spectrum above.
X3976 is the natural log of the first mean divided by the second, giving -0.34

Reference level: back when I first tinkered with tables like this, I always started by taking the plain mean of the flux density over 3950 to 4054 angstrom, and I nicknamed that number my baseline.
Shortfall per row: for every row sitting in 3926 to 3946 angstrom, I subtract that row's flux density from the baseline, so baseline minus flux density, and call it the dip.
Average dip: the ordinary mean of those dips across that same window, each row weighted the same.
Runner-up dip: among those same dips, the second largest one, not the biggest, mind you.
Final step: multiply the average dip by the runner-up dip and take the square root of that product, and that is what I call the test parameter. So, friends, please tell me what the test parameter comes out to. 0.35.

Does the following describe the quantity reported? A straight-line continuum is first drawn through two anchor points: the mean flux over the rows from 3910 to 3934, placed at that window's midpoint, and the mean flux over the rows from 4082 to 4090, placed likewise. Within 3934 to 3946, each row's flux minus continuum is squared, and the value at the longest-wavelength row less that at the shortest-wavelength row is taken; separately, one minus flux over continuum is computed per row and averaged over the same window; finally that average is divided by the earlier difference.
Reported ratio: -9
